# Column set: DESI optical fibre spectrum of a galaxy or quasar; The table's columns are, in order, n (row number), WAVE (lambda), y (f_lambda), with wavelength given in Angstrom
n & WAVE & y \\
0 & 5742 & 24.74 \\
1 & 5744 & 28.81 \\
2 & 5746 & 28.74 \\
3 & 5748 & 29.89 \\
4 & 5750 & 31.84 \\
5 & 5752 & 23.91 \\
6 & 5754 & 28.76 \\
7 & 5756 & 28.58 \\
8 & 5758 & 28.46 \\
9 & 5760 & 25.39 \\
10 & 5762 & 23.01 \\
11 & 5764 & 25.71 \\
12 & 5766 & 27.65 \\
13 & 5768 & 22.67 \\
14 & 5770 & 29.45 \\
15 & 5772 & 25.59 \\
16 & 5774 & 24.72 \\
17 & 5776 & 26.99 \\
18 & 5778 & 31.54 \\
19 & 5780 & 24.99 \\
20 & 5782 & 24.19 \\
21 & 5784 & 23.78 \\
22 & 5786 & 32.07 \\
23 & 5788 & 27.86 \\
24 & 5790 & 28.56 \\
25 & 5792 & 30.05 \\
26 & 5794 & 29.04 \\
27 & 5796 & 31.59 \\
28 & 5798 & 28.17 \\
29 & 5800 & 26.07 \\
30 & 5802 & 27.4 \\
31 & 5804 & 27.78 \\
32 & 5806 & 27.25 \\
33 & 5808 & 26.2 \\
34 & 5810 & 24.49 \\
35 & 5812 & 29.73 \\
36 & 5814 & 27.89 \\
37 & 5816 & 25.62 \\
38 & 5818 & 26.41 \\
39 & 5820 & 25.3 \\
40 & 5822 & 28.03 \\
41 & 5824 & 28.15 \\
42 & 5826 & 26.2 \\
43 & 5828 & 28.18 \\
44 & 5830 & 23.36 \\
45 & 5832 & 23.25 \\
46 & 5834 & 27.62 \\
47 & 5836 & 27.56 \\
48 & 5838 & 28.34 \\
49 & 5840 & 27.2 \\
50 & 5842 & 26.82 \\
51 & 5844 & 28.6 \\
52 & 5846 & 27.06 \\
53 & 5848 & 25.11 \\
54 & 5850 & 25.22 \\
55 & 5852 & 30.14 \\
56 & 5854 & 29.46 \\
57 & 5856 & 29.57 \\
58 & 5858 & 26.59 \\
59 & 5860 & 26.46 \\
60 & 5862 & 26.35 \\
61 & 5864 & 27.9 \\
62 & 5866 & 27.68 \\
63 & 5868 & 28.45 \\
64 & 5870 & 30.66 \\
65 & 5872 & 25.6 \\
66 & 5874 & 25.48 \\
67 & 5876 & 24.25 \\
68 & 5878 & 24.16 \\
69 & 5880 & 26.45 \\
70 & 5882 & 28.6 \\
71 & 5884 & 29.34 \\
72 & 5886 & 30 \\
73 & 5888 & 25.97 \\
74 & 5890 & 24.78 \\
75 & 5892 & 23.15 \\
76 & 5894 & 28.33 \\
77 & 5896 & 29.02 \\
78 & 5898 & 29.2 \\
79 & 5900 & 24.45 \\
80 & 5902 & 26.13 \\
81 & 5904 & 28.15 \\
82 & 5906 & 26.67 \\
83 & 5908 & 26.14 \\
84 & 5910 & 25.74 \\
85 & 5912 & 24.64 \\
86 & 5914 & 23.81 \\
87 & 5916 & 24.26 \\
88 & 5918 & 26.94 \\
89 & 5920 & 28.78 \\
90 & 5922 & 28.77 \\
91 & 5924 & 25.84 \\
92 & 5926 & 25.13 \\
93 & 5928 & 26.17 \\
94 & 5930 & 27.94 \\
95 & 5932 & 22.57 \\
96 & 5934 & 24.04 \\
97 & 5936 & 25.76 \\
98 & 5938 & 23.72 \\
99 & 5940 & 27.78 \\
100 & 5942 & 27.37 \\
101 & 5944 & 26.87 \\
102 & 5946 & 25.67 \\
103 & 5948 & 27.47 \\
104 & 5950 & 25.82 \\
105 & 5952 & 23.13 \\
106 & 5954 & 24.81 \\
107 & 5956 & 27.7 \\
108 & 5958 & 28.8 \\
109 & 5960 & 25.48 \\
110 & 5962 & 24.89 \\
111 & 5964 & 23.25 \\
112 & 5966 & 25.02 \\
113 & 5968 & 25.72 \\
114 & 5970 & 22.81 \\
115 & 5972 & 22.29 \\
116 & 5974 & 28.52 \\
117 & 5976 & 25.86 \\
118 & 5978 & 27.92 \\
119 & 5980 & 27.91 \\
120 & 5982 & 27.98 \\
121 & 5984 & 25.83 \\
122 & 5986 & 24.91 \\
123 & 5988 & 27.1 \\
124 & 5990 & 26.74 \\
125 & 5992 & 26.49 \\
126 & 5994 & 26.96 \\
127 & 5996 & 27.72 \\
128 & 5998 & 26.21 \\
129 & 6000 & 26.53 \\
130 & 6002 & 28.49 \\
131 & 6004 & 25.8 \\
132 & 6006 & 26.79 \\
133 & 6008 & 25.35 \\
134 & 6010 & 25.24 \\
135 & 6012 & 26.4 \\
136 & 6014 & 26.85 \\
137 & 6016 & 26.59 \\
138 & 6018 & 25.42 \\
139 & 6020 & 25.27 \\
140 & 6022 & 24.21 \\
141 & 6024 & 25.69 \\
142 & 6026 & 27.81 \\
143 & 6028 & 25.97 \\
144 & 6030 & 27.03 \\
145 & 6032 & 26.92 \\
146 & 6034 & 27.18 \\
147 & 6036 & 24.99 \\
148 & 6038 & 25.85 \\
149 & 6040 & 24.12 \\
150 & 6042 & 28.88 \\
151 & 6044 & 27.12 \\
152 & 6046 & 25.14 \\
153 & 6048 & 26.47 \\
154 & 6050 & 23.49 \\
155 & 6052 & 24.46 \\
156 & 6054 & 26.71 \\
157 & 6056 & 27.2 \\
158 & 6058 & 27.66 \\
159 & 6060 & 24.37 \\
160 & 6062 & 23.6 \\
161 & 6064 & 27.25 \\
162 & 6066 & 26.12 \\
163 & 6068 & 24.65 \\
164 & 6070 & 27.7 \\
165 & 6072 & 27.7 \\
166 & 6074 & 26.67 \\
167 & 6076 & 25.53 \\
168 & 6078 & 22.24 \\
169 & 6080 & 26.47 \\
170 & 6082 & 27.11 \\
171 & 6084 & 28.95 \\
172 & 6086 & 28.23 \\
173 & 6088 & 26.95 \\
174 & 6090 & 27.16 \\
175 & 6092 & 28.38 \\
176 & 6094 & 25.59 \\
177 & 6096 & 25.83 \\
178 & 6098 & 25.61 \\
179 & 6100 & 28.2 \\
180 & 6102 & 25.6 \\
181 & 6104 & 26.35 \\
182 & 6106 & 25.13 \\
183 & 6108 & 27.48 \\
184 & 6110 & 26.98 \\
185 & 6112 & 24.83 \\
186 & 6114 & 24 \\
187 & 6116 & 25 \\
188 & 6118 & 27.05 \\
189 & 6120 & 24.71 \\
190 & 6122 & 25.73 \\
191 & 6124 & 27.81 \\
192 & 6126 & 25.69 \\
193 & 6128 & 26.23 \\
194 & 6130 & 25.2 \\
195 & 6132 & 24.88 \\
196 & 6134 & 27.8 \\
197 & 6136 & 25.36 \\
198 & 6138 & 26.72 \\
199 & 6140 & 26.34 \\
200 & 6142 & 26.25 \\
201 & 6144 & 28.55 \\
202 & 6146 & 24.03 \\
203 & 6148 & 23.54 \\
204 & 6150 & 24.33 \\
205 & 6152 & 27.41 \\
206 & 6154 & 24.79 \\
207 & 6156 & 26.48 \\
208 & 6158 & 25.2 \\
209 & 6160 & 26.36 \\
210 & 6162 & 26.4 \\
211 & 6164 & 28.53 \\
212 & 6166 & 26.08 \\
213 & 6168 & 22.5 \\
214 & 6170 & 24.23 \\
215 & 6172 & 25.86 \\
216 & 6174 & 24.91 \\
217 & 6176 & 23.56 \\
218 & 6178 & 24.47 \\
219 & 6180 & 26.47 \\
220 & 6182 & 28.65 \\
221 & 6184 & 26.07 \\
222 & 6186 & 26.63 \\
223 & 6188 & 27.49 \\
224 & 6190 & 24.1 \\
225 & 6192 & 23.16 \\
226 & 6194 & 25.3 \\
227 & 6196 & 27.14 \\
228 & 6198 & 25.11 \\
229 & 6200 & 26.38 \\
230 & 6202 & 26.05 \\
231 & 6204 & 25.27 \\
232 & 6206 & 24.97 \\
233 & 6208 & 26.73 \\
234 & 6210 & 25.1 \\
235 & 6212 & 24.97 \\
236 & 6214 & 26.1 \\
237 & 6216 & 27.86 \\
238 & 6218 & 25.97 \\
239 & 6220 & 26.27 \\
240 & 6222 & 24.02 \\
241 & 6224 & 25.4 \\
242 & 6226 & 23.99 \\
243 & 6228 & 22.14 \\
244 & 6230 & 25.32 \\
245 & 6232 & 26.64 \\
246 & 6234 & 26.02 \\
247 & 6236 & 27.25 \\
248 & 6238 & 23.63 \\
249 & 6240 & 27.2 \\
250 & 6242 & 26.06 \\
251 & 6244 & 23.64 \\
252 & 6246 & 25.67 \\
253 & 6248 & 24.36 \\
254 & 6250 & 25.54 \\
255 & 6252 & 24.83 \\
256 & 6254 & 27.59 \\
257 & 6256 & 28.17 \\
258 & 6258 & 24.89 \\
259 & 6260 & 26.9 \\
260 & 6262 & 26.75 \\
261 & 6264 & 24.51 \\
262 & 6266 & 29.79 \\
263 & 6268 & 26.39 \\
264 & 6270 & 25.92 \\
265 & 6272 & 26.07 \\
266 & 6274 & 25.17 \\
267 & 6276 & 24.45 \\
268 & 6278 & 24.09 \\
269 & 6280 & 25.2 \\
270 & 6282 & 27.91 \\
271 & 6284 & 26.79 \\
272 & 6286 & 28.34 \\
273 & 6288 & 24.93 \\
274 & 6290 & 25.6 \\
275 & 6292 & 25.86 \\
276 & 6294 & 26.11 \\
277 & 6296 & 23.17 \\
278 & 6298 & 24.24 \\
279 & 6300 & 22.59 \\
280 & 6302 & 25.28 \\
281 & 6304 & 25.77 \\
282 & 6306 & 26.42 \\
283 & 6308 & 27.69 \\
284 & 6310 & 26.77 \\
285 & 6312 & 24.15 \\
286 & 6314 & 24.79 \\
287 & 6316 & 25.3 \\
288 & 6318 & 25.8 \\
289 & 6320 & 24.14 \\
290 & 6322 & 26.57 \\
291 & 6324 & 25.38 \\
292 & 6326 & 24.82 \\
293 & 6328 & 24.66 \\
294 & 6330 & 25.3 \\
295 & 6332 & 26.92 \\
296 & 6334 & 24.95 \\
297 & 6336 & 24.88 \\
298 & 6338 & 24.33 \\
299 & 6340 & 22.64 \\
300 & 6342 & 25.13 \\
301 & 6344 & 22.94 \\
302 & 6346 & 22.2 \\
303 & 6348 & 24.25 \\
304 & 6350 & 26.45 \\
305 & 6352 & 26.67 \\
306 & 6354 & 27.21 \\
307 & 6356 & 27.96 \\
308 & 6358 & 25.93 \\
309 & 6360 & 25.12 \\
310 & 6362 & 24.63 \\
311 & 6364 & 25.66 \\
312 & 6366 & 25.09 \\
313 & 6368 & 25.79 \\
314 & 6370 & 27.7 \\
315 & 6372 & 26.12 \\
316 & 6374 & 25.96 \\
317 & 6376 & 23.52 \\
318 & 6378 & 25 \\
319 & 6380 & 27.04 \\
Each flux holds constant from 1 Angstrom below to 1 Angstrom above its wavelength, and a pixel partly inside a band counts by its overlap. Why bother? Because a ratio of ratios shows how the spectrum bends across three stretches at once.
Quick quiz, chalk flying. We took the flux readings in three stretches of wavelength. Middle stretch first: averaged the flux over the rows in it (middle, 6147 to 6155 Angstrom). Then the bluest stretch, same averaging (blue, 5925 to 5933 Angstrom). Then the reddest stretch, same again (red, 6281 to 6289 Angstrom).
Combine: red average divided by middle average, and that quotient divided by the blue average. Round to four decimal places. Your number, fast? 0.0424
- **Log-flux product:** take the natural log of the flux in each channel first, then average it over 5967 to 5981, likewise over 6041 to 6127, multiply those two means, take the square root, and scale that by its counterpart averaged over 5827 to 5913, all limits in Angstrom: 10.7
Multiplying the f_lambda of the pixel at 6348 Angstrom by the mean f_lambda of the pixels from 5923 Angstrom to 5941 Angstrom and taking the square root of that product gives 24.8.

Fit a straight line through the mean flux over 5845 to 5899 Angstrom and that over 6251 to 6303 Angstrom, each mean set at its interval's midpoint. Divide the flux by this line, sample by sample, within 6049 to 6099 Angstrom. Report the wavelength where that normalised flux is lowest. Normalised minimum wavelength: 6078 Angstrom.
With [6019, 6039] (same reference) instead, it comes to 6022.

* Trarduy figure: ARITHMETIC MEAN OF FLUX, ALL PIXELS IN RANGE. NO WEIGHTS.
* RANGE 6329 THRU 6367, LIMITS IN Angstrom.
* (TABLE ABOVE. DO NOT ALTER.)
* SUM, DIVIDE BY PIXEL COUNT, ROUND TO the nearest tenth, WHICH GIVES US 25.2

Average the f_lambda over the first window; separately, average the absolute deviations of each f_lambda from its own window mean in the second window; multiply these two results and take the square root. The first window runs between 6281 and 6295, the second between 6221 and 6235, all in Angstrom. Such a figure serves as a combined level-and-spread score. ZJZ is 5.7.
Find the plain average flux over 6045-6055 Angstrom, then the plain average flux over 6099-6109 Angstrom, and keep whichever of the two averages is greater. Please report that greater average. 26.6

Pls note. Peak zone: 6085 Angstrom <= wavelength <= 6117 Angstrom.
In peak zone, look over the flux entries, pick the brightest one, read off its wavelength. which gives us 6092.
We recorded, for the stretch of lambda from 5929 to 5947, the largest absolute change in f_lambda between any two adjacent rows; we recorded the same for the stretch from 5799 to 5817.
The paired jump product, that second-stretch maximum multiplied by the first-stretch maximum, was 28.1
